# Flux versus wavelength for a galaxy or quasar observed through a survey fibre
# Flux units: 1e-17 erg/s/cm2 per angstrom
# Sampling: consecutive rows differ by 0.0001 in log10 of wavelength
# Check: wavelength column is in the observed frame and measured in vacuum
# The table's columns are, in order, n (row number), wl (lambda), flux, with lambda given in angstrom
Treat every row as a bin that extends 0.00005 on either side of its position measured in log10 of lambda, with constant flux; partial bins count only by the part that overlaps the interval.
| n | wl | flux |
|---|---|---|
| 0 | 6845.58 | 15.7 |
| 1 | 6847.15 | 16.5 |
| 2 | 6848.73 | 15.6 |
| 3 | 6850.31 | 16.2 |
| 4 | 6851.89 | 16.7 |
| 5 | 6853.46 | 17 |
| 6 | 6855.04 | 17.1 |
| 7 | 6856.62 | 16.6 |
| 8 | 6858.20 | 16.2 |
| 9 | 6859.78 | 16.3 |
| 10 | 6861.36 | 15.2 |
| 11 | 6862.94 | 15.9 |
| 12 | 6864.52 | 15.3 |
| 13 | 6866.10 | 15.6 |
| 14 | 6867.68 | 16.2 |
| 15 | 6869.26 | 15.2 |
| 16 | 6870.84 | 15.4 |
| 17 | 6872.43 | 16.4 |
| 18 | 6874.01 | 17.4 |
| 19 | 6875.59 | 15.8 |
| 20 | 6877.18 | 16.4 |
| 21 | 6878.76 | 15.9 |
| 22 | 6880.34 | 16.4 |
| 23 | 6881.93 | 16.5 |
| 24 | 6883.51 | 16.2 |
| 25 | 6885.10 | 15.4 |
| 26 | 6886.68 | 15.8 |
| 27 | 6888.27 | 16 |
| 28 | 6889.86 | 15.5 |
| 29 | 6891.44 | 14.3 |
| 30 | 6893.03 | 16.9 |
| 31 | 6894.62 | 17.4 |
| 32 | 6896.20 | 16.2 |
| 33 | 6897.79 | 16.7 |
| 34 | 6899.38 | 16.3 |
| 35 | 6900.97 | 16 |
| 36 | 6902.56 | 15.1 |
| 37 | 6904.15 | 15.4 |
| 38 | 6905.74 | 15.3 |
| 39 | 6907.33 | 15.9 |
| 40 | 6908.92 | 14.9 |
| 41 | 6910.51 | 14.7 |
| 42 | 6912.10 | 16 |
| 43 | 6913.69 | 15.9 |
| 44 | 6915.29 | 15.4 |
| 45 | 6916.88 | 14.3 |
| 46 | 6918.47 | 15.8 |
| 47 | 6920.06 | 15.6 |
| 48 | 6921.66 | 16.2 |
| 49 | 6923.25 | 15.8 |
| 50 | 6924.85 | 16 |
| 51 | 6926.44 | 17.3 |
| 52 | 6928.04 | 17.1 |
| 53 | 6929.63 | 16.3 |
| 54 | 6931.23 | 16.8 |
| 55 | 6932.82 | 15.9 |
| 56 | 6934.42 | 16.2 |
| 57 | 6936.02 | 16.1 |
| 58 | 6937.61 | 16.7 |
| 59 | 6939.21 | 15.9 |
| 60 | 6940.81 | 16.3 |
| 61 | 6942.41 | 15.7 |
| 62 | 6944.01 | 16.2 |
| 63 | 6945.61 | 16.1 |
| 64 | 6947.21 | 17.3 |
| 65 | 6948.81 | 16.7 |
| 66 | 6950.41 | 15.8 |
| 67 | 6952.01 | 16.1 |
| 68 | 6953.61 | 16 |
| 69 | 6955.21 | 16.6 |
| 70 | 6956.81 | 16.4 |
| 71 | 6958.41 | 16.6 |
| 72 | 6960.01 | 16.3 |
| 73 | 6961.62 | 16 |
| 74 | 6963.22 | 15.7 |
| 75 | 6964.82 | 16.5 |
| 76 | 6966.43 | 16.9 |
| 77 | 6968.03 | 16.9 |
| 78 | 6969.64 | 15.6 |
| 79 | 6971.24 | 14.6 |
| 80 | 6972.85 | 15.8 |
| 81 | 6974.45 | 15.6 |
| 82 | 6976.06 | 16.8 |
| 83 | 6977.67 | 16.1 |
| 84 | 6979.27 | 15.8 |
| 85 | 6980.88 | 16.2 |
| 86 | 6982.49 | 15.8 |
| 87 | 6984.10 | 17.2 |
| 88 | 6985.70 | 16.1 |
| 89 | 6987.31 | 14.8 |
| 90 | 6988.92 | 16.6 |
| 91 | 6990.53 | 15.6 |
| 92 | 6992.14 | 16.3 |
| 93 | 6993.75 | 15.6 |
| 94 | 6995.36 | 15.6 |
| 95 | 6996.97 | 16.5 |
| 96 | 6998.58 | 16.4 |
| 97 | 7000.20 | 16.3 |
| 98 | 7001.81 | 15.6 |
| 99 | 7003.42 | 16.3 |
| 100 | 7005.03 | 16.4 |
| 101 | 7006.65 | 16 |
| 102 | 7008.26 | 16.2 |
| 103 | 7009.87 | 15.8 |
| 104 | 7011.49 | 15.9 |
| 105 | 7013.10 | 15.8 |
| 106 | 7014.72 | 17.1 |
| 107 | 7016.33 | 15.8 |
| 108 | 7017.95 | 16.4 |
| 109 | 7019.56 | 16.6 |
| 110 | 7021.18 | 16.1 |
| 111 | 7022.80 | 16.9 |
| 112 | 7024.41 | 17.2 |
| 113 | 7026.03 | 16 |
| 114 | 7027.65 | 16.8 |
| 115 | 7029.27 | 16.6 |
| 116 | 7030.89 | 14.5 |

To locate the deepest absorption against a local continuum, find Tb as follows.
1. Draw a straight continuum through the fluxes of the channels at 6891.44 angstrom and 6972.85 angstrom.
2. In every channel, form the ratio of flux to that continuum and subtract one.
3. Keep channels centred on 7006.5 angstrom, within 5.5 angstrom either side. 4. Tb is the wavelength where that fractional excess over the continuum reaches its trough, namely 7001.81 angstrom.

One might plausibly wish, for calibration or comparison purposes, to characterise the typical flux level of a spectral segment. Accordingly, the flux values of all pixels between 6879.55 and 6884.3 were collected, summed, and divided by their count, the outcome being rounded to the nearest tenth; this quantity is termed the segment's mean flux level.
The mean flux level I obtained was 16.4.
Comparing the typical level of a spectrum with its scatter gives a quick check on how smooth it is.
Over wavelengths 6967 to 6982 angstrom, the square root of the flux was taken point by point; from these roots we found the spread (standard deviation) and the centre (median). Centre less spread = 3.89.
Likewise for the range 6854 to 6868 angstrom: 3.95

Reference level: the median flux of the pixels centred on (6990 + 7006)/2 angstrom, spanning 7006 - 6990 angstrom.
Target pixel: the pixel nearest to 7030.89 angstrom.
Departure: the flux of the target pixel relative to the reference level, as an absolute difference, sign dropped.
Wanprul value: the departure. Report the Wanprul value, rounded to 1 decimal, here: 1.8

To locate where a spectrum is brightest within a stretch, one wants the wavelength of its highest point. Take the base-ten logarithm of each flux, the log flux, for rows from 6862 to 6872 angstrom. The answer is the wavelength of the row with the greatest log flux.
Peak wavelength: 6867.68 angstrom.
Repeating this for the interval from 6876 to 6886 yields 6881.93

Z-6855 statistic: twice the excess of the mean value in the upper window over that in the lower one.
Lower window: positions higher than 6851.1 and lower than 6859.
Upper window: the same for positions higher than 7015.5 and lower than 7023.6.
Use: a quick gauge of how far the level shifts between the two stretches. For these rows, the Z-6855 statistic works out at -0.72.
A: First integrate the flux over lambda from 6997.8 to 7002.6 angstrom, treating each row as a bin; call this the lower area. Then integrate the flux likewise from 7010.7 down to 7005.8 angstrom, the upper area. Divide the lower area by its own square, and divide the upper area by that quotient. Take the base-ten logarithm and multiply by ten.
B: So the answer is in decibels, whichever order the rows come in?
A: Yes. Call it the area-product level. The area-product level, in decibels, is 37.8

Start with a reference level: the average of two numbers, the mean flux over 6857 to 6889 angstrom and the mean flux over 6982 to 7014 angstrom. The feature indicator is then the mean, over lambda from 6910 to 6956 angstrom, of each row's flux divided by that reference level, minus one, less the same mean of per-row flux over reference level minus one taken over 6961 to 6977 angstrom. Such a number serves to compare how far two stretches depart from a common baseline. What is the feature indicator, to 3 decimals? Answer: 0.004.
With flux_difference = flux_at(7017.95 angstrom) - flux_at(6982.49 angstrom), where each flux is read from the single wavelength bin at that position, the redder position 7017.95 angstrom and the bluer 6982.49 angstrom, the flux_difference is 0.6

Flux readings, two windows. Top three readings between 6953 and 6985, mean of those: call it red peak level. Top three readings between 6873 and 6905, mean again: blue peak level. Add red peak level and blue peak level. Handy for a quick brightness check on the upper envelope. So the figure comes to 34.2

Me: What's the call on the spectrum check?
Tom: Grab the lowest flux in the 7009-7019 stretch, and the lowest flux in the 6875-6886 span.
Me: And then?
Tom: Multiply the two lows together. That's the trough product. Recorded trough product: 243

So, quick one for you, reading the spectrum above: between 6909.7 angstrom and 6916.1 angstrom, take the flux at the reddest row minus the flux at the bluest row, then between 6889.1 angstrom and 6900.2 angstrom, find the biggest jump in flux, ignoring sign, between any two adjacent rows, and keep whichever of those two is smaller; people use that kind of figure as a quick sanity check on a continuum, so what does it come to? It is 0.70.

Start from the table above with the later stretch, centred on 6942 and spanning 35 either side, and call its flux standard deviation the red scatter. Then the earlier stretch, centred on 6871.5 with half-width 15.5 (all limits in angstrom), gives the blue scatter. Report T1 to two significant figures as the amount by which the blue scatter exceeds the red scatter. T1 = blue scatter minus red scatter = -0.10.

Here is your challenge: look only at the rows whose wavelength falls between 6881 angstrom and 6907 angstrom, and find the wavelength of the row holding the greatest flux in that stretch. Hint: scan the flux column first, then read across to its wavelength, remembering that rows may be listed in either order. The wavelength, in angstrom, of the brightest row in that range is 6894.62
